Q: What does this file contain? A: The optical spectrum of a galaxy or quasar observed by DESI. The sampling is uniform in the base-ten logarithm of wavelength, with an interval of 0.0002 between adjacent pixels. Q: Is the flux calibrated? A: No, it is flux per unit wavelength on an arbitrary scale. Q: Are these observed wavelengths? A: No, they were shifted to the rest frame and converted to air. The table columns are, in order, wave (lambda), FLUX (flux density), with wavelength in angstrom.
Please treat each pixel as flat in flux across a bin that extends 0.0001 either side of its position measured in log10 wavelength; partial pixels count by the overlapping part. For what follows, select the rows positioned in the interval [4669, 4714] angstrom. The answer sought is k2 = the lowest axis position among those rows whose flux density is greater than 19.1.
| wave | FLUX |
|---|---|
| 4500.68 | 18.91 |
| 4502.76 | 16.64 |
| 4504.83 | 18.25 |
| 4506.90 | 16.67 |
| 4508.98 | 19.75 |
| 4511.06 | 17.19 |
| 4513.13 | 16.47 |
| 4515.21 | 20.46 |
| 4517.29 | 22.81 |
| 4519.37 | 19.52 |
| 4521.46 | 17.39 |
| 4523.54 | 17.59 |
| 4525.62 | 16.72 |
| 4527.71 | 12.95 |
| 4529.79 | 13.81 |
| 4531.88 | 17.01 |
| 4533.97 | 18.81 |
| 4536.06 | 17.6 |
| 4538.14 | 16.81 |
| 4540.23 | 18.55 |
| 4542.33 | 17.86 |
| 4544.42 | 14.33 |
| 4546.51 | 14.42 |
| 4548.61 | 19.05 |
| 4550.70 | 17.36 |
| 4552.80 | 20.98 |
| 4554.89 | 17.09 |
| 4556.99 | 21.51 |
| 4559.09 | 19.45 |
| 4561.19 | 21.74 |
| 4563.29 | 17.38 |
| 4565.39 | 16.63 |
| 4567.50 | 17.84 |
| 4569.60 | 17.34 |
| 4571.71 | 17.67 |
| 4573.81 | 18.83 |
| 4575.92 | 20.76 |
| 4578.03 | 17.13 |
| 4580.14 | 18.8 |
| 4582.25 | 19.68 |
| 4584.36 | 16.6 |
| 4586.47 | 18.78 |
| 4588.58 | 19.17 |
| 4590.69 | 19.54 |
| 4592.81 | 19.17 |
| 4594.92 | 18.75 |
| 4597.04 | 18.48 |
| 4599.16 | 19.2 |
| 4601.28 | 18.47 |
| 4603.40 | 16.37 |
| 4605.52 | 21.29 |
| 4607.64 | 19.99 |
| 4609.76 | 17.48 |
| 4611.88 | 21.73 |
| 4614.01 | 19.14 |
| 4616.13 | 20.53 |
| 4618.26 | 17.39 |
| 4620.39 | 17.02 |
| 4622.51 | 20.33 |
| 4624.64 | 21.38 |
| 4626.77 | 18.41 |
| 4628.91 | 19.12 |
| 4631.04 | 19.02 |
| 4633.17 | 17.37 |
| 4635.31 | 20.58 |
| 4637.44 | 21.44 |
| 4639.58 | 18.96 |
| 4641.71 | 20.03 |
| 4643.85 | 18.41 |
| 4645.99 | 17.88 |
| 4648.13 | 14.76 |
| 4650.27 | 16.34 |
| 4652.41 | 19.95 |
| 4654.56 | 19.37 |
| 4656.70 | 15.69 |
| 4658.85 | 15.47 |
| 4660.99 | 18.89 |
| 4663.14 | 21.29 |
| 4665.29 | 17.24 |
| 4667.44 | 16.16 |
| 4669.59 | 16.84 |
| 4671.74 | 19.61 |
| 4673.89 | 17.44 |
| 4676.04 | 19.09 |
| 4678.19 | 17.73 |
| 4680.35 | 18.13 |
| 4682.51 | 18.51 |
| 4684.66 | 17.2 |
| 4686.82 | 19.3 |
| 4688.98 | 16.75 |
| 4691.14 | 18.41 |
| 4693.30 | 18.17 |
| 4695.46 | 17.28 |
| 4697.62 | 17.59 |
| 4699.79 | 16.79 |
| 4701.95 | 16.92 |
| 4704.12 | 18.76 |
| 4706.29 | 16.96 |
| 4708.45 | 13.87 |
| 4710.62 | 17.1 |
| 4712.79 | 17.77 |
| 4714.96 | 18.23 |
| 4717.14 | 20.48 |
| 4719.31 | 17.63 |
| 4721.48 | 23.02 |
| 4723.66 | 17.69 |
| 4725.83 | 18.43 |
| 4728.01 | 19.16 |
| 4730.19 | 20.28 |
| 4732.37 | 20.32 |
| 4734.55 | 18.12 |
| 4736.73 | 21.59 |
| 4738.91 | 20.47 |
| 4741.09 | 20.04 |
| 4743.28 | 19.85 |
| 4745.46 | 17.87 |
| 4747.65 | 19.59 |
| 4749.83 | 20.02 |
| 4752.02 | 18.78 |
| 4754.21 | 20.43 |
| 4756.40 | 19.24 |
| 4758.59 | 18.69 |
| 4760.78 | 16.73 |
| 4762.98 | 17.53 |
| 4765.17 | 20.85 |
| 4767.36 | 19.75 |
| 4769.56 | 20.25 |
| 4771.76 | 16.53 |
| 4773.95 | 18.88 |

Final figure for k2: 4671.74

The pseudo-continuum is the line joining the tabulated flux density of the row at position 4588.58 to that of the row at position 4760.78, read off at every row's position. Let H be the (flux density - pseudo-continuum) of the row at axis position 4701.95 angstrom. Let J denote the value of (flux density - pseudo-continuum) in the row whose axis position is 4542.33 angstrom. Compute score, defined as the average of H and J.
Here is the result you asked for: -1.3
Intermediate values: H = -0.6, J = -2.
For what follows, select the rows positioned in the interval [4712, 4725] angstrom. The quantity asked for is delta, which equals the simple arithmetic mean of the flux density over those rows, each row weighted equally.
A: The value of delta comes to 19.1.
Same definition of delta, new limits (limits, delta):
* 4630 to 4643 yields 19.6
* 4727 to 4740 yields 20.0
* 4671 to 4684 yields 18.4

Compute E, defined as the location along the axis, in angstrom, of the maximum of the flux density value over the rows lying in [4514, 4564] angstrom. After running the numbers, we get 4517.29 angstrom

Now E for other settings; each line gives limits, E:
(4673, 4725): 4721.48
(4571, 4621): 4611.88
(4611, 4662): 4611.88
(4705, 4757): 4721.48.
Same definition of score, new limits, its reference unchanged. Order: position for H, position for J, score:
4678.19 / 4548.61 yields -0.4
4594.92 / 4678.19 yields -0.3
